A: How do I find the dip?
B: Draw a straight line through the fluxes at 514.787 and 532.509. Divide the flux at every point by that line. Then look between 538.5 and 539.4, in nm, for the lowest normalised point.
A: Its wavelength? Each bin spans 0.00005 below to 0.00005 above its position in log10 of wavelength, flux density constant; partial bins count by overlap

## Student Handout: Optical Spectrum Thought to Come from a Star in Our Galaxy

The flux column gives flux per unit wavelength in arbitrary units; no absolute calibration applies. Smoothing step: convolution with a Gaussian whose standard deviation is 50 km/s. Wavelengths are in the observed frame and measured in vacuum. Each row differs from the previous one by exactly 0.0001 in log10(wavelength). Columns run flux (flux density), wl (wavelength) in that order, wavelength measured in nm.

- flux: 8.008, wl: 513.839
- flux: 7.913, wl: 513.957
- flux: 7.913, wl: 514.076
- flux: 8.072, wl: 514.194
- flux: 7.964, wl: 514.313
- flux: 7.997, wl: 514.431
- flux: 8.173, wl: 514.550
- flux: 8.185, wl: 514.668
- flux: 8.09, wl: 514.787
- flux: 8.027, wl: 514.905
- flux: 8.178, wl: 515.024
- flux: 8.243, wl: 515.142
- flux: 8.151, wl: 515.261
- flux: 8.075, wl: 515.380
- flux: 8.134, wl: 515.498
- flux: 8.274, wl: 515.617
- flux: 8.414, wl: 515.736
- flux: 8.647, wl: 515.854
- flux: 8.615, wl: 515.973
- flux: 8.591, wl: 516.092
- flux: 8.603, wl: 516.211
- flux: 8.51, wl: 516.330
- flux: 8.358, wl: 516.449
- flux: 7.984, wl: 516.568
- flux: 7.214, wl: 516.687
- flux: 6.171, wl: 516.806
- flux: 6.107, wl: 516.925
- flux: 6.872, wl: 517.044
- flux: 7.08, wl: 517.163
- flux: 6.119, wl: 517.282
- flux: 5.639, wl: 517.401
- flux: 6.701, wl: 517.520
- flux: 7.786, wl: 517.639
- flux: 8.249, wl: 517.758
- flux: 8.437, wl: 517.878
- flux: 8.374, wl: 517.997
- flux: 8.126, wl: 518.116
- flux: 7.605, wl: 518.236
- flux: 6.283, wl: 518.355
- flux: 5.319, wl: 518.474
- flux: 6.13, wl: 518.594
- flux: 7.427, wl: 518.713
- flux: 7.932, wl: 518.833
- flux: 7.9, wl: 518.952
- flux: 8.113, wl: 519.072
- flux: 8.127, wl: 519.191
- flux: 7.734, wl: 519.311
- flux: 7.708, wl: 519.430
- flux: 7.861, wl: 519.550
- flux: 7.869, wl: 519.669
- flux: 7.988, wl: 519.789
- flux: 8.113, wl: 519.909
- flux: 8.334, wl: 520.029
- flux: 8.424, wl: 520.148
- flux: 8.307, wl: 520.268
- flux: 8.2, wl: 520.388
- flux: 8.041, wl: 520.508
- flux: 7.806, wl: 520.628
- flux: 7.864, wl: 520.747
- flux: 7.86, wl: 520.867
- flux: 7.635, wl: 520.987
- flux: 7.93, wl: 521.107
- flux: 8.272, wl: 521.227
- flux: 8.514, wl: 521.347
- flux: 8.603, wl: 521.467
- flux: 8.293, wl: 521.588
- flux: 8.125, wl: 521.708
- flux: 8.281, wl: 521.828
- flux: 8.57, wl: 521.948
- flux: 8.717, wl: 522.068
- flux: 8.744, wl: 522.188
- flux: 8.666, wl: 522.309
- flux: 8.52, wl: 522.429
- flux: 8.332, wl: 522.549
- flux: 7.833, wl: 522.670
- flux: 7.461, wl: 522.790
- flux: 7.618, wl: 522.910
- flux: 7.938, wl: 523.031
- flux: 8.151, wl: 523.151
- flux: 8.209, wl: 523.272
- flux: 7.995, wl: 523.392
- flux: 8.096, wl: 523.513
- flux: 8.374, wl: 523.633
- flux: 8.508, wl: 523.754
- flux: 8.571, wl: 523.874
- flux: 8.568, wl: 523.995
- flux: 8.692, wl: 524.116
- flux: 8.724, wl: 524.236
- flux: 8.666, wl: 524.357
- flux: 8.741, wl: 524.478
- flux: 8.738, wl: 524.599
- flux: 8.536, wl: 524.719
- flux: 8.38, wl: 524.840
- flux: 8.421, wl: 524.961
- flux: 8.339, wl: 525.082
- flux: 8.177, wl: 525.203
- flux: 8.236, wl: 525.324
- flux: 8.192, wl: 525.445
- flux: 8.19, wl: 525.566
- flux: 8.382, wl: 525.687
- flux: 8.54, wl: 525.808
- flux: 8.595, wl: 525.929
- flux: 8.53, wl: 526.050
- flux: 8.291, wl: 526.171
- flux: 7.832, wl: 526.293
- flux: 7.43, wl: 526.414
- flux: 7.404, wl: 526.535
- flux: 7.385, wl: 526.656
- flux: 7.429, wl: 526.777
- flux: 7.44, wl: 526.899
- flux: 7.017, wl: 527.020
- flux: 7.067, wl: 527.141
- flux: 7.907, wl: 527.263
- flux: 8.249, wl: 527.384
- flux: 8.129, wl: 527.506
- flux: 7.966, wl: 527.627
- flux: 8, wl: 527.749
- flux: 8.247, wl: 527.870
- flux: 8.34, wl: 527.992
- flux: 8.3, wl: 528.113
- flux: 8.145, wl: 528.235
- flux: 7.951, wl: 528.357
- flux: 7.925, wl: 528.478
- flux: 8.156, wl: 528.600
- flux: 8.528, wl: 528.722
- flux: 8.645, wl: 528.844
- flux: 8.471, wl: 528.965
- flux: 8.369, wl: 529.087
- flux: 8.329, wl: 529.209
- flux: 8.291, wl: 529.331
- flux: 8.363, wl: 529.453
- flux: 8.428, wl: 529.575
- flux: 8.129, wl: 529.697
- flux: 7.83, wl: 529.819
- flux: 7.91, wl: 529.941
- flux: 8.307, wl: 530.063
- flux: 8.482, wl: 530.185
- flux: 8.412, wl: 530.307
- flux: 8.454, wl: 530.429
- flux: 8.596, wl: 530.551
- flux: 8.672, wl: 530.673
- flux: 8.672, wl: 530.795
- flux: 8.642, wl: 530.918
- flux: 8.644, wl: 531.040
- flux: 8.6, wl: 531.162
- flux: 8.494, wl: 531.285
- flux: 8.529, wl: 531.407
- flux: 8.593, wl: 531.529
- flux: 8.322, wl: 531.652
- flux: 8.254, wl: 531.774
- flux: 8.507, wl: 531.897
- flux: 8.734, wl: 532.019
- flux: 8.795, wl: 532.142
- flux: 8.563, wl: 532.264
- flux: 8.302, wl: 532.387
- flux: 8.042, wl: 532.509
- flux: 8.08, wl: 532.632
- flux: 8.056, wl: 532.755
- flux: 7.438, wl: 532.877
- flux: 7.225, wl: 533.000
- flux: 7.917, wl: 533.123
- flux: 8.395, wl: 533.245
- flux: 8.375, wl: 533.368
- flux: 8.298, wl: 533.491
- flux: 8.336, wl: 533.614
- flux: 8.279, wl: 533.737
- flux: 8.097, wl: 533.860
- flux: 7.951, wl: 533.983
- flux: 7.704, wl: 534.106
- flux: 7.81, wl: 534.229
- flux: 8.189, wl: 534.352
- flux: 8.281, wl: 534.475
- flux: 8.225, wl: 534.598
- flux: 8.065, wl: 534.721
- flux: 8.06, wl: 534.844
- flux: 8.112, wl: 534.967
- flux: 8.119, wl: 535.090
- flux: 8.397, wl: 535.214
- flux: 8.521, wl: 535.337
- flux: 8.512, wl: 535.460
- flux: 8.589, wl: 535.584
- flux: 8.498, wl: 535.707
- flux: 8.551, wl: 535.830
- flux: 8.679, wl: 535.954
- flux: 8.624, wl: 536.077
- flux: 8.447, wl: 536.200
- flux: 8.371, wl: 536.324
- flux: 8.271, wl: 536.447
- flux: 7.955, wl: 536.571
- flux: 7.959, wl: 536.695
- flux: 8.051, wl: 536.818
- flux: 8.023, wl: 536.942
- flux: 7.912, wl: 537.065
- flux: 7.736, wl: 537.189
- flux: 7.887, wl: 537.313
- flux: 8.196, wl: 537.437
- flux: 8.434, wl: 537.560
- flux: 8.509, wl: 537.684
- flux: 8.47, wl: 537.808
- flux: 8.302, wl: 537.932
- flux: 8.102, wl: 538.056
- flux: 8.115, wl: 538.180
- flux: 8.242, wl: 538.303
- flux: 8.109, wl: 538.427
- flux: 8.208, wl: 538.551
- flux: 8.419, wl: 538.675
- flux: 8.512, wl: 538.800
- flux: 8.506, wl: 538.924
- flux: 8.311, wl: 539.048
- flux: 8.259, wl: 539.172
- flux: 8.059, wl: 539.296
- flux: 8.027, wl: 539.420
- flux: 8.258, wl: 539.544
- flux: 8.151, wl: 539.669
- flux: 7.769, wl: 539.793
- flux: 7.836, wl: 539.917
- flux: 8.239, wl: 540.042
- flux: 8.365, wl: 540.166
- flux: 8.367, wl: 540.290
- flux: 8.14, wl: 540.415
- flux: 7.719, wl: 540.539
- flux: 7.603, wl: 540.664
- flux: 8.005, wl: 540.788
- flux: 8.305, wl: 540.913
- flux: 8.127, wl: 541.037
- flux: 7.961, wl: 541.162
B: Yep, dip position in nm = 539.296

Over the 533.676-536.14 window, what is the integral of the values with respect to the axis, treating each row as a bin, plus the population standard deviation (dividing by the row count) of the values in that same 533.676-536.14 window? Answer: 21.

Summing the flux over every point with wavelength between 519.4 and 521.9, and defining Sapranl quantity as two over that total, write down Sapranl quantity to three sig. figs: 0.0118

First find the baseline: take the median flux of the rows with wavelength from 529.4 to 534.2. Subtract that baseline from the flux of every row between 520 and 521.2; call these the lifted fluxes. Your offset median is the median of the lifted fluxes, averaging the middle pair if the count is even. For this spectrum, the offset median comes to -0.38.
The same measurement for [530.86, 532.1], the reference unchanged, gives 0.20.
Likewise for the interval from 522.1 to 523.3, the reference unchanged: -0.18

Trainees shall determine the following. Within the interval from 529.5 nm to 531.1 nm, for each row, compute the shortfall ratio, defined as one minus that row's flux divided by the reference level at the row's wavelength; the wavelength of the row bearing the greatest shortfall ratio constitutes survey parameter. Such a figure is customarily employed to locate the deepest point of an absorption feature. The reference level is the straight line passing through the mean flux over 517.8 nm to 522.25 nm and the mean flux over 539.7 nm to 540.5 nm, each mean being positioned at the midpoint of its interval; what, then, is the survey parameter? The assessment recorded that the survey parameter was 529.819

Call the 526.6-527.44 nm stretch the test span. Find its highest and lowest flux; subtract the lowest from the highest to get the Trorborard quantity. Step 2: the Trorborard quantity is 1.2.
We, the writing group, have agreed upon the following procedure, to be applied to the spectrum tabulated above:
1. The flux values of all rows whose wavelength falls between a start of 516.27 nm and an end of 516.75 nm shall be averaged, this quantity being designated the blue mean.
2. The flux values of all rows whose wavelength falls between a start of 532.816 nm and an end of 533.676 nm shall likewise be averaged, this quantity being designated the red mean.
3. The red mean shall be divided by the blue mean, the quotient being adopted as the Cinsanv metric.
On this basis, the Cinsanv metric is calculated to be 1.00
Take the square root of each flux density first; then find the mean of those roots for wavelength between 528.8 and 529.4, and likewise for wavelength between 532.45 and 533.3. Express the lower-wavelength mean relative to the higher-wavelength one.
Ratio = 1.034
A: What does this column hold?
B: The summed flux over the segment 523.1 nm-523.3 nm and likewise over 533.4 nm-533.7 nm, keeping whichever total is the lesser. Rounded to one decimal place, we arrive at 16.4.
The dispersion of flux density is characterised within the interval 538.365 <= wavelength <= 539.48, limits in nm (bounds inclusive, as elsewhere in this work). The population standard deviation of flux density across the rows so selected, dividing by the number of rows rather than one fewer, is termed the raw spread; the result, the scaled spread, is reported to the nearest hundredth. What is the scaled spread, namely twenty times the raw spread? 3.47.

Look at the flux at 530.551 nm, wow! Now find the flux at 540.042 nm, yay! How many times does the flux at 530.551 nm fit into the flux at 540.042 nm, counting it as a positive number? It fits 0.96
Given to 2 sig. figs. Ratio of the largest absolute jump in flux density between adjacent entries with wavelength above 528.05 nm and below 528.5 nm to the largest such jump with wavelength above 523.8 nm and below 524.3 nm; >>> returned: 1.6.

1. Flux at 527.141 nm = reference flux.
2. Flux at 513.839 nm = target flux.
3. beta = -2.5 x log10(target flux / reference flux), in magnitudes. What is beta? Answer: -0.14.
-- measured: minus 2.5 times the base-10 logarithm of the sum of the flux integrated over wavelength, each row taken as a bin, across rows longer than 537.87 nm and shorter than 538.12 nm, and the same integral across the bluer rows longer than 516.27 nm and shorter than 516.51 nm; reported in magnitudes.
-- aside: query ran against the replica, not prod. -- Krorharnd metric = -1.52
